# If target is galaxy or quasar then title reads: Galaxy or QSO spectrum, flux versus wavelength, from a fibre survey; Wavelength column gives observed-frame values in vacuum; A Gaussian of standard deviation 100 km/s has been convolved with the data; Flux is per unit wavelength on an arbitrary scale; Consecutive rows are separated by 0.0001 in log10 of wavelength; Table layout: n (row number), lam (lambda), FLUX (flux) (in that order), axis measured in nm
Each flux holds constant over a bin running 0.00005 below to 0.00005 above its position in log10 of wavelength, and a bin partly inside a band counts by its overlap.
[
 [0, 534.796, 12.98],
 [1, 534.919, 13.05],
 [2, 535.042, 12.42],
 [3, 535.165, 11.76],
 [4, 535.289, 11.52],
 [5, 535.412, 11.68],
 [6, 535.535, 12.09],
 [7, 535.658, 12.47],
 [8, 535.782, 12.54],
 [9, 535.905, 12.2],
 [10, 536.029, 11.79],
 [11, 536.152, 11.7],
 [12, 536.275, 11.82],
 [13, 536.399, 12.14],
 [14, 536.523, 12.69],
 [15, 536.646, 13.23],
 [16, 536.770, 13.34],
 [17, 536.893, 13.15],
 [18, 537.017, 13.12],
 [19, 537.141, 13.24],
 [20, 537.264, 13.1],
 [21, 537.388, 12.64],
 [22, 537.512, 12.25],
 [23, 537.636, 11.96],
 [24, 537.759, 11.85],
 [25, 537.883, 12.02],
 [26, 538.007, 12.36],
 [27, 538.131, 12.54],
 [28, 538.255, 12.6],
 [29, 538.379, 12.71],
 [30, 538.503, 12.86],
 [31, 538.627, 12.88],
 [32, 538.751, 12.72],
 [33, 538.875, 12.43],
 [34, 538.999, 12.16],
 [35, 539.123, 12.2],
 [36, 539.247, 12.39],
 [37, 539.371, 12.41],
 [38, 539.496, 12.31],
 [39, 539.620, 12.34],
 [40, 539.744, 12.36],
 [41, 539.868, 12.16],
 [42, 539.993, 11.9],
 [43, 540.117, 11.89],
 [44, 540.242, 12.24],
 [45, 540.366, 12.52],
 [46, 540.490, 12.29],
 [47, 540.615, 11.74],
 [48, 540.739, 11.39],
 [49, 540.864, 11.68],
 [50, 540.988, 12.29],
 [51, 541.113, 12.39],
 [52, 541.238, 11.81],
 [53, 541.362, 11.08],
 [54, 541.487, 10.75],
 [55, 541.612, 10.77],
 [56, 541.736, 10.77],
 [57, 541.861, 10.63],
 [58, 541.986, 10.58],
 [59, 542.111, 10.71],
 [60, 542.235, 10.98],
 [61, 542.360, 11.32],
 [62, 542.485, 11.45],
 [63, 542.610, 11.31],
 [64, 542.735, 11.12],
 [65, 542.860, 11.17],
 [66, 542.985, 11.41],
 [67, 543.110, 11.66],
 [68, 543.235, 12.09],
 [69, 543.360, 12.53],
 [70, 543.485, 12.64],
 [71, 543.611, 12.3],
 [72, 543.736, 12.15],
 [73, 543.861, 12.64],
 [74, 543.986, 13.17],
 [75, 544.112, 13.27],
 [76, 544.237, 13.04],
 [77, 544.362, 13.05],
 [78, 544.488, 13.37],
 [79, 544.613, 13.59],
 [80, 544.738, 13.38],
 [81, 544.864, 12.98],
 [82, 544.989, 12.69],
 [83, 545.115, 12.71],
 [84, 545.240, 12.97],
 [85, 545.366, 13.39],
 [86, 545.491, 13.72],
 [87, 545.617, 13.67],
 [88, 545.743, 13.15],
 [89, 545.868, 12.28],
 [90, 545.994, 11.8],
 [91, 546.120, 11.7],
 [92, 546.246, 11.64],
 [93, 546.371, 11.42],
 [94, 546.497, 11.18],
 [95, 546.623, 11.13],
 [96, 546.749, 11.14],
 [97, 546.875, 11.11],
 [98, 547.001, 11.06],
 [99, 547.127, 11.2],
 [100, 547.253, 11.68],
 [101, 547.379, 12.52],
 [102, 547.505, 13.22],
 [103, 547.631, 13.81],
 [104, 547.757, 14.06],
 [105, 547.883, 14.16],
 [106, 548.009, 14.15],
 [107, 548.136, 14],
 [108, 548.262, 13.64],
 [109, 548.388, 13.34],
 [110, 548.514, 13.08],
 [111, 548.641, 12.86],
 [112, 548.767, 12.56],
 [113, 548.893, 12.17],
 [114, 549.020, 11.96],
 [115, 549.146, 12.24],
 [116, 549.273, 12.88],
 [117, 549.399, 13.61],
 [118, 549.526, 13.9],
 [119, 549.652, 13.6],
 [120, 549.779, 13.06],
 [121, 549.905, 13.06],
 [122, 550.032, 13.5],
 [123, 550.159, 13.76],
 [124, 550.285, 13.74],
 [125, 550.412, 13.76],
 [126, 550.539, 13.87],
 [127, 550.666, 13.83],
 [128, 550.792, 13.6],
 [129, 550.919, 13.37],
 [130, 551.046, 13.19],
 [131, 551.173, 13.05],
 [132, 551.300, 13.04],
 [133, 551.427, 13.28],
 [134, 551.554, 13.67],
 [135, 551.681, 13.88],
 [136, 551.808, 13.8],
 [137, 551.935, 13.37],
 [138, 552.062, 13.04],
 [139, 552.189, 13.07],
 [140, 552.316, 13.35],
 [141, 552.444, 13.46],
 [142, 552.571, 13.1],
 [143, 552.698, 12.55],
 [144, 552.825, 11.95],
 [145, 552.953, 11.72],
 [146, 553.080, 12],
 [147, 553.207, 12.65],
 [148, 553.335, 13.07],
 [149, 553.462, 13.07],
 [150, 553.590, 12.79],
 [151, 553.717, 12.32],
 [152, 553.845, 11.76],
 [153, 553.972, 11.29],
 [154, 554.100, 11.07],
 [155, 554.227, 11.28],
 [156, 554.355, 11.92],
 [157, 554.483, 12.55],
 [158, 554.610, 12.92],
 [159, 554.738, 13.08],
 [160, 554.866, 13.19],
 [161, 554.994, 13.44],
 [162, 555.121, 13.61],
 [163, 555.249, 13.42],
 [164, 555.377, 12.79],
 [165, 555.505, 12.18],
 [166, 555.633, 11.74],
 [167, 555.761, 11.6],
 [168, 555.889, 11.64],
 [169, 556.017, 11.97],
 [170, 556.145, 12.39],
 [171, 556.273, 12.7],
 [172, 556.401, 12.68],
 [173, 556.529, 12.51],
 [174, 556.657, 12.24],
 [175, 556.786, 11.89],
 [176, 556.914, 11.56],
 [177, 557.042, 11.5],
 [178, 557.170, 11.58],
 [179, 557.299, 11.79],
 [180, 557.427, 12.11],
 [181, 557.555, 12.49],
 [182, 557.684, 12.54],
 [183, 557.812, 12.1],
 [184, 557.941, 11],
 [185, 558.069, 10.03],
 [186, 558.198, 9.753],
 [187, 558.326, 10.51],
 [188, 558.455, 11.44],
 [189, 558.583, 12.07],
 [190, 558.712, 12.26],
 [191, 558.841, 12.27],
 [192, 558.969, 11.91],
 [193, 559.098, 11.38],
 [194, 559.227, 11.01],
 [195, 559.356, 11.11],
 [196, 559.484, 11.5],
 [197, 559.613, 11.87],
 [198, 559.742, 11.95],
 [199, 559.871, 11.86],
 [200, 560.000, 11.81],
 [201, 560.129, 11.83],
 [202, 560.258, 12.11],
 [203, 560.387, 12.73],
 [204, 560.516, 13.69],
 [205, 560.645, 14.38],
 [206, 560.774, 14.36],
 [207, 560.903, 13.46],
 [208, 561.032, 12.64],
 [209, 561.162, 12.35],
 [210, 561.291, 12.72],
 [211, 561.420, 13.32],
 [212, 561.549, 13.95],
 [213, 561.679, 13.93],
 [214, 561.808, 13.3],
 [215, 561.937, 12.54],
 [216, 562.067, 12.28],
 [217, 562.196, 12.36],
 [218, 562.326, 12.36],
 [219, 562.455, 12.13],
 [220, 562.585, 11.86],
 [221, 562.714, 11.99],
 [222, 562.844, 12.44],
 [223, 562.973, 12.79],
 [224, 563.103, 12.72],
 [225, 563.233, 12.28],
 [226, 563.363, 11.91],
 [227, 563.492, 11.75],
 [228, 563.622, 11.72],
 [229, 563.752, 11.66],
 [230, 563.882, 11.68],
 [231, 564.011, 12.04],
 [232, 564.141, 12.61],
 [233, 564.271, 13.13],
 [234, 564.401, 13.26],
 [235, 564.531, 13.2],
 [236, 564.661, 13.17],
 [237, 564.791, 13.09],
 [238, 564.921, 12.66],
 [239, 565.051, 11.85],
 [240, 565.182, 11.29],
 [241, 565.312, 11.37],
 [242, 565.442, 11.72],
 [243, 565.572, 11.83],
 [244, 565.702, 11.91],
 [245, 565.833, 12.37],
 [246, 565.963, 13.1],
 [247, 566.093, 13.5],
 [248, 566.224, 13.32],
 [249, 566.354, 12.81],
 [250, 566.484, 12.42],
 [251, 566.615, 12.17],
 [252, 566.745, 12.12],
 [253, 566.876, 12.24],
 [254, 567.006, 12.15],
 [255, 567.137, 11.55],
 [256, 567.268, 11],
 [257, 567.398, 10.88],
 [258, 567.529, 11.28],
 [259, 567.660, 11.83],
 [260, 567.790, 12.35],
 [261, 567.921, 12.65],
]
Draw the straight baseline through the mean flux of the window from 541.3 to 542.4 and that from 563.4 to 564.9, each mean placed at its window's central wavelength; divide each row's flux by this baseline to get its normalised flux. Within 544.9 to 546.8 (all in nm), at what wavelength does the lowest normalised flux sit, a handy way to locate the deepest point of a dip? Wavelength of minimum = 546.623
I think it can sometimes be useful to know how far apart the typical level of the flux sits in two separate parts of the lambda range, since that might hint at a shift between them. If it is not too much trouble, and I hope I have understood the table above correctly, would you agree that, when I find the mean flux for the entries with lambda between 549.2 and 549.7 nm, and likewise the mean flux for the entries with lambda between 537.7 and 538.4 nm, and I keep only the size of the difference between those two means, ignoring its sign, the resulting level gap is 1.2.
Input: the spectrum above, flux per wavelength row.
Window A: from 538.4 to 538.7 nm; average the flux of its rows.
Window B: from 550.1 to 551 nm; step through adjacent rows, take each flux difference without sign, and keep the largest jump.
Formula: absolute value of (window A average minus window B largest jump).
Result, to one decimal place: 12.6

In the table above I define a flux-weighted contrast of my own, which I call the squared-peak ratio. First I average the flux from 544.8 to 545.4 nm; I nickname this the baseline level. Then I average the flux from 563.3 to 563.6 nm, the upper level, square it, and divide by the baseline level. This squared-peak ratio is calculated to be 10.8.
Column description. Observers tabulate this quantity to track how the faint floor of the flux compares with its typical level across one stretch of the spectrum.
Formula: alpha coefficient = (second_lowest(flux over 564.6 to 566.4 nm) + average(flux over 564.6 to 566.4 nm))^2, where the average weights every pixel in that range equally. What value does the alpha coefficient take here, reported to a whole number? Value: 566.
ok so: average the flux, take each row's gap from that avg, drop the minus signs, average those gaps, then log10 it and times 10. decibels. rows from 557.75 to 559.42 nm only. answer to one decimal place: -1.7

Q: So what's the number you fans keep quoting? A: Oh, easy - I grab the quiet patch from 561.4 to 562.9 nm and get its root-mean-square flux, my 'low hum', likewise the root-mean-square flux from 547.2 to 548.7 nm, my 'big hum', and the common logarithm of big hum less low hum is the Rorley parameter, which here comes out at -0.17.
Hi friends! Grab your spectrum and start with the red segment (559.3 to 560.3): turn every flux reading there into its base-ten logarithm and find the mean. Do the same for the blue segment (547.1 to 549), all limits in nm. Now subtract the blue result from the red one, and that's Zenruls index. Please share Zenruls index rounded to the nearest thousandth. -0.046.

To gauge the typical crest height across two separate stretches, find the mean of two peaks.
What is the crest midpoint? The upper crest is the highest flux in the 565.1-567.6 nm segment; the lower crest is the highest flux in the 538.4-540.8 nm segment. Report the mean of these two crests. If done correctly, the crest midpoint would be 13.2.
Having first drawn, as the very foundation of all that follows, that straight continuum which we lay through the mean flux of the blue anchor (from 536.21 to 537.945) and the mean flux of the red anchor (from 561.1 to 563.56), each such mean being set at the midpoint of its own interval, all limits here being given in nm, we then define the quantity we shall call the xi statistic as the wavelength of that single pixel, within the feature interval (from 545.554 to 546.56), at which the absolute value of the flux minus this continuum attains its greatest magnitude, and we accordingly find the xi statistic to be 546.497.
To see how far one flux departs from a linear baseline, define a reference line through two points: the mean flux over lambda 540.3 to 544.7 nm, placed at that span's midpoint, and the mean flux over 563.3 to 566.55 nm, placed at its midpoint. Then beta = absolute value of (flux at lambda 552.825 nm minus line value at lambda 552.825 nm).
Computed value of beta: 0.16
